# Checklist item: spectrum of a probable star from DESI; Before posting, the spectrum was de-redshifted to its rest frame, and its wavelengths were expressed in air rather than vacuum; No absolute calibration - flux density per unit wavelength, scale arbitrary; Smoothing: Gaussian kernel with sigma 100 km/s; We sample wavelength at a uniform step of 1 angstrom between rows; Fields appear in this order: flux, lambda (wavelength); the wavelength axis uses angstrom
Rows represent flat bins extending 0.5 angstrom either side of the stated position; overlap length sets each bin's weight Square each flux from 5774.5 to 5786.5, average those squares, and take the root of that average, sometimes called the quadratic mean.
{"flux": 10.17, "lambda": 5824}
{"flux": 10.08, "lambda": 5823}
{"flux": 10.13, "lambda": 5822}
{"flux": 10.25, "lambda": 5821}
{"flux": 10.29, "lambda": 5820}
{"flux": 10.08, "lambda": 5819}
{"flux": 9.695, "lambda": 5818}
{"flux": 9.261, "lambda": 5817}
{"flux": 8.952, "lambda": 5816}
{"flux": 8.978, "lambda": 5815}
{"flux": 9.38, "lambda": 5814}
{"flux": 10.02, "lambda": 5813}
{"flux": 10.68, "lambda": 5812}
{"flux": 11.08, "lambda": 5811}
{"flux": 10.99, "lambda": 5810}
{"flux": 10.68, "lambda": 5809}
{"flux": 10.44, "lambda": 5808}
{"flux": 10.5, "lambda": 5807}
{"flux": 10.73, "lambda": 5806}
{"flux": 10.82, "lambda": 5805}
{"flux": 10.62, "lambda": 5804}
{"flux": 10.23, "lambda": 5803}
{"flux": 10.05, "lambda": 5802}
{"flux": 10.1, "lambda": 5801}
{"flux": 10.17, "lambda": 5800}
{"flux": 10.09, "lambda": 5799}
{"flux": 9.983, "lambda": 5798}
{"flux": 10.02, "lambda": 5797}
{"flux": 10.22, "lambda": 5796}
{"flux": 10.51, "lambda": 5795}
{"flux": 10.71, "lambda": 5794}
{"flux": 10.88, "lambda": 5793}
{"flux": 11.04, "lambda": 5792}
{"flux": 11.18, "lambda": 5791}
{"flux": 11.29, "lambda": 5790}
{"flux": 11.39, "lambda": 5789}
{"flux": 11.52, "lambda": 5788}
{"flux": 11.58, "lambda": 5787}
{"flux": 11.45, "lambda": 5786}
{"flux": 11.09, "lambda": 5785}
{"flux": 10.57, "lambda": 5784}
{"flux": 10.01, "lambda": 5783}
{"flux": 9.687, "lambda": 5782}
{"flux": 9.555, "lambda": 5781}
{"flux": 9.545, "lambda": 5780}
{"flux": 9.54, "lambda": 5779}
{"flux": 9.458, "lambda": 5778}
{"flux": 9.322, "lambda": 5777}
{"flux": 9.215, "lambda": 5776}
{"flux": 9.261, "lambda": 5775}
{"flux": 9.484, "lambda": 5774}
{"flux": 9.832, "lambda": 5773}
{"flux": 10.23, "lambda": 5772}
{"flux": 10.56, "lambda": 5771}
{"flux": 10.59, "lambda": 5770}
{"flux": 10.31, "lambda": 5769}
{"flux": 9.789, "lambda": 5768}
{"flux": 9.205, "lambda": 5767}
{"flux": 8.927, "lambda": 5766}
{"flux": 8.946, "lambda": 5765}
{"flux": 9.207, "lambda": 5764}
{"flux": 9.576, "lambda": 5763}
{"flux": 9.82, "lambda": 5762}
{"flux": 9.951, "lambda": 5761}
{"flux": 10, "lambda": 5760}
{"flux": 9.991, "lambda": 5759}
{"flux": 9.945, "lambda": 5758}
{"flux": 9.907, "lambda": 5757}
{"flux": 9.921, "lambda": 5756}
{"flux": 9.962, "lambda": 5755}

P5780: 9.9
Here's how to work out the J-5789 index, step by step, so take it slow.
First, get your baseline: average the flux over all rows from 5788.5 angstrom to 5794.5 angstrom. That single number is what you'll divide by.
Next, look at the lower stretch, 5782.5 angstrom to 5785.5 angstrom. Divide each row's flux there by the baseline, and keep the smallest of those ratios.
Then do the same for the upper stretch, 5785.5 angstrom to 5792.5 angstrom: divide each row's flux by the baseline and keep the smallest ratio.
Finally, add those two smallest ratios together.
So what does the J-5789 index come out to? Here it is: 1.90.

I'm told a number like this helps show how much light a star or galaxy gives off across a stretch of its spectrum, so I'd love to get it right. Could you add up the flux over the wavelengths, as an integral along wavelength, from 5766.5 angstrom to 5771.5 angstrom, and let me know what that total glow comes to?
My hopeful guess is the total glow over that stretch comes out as 50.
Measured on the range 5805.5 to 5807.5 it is 21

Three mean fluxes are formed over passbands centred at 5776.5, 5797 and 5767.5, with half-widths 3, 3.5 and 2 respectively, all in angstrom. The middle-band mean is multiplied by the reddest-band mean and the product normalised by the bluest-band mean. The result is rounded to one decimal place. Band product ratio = 10.1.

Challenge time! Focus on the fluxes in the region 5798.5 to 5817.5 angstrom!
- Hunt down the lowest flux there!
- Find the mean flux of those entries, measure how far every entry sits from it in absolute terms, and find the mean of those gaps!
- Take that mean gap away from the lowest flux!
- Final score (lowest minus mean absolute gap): 8.4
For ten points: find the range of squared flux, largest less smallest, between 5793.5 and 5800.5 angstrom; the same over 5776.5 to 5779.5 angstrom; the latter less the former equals -11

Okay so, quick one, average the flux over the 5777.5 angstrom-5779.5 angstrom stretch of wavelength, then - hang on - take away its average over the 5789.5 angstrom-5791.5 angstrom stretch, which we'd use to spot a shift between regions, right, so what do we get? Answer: -1.7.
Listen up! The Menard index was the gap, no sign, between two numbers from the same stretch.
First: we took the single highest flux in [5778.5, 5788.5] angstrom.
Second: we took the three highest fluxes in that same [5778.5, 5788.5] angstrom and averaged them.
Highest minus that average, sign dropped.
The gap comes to 0.06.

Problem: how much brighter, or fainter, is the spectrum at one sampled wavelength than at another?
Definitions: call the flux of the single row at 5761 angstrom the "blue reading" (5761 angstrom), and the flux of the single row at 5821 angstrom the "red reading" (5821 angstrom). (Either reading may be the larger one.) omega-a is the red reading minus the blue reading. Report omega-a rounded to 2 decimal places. 0.30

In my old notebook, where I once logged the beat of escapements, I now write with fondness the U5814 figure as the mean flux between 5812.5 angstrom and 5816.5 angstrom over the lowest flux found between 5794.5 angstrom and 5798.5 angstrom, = 0.93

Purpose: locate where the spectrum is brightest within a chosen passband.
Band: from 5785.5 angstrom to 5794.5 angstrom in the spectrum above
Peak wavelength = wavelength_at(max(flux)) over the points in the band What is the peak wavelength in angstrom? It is 5787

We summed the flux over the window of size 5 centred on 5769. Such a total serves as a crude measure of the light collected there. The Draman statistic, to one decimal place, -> 50.5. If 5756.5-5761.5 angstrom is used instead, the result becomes 49.8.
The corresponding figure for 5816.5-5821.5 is 49.6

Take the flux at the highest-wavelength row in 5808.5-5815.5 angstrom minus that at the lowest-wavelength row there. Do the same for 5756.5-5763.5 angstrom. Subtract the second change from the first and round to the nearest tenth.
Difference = -1.4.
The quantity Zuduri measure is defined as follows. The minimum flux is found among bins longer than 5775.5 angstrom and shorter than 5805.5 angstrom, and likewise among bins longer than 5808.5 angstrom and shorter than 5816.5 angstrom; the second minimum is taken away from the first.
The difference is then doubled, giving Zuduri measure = 0.5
